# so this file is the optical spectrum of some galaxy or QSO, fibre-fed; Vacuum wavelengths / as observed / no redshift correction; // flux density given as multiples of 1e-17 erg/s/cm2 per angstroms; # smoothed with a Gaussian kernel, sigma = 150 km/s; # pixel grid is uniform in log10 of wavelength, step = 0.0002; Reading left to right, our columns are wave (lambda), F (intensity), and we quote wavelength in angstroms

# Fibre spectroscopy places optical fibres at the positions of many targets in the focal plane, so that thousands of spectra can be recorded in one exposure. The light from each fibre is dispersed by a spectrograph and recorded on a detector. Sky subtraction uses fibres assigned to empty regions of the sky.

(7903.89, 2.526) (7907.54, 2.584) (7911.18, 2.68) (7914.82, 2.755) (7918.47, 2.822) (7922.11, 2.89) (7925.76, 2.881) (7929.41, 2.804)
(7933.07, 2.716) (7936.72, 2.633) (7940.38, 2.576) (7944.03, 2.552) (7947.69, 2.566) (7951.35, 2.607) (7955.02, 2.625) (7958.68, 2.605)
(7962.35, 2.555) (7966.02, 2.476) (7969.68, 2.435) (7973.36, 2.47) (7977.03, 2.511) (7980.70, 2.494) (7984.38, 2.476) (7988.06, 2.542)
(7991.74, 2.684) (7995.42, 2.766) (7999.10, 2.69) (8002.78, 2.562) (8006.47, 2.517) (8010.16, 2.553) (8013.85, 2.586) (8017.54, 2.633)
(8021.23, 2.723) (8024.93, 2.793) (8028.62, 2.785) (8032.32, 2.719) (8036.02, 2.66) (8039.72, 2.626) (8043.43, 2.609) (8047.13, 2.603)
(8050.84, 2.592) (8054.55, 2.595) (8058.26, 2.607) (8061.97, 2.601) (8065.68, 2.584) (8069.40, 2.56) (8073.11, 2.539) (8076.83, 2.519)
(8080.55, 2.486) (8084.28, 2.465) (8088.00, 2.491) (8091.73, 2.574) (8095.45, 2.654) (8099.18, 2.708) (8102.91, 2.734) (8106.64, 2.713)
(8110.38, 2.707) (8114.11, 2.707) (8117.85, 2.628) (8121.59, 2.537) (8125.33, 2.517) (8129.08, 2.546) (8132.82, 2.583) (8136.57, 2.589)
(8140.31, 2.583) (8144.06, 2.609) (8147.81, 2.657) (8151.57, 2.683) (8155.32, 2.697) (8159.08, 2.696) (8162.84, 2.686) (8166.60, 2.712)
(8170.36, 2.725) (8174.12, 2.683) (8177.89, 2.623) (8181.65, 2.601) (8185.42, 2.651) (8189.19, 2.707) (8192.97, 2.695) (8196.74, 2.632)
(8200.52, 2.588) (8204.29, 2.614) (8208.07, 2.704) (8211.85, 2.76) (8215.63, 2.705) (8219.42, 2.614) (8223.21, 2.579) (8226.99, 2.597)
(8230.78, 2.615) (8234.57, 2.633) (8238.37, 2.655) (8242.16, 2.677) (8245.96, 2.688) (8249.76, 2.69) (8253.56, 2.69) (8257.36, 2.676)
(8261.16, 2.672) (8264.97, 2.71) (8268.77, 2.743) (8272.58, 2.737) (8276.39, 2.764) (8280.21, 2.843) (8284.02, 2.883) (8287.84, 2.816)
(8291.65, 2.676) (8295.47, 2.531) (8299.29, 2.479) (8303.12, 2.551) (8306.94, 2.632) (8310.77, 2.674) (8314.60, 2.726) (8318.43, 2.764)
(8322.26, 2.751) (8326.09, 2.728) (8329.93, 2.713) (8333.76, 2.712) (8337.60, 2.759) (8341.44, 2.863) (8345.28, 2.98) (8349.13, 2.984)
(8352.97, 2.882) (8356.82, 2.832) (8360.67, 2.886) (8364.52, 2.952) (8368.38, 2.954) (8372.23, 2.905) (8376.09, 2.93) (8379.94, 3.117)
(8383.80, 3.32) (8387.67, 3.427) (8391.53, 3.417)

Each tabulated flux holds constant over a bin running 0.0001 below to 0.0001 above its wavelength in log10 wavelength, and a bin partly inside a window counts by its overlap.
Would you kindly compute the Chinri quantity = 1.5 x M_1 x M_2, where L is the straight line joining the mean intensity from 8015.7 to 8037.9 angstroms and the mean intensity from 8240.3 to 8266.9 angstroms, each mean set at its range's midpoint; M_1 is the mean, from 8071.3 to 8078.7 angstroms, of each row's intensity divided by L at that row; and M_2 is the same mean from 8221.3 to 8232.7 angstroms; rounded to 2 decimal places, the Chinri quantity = 1.35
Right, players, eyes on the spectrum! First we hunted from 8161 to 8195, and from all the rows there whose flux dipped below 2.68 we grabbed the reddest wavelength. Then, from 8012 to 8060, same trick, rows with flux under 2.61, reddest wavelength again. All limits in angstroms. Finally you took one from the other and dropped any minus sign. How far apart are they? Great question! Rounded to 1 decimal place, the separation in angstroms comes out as 127.2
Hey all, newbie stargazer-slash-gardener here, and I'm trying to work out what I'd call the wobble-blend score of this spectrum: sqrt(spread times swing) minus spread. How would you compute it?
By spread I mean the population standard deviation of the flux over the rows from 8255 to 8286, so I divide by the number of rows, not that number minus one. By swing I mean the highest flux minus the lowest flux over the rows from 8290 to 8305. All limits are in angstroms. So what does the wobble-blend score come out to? 0.047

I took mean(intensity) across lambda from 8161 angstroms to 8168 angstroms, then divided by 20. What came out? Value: 0.135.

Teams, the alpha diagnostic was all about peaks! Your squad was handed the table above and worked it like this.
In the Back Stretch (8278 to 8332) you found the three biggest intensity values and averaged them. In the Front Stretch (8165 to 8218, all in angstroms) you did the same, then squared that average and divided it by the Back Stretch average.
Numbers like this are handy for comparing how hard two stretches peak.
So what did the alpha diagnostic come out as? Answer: 2.62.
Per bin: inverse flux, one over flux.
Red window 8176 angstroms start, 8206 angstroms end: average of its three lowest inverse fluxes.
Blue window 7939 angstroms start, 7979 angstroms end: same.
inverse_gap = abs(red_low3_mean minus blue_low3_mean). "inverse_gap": 0.0102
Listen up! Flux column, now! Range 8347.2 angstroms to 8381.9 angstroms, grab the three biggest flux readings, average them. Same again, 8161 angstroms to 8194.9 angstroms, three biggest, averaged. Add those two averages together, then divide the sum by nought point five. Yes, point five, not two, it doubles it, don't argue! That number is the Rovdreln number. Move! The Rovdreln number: 11.5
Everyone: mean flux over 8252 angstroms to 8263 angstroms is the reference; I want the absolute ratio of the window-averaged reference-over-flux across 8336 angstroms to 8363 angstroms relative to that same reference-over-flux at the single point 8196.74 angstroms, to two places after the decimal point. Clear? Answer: 0.91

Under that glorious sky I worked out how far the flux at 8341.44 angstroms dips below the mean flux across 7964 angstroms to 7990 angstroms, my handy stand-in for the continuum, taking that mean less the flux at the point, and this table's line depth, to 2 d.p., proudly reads -0.38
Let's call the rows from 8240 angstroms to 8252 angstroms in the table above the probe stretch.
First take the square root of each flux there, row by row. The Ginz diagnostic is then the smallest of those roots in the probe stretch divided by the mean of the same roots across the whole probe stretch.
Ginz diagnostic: 0.999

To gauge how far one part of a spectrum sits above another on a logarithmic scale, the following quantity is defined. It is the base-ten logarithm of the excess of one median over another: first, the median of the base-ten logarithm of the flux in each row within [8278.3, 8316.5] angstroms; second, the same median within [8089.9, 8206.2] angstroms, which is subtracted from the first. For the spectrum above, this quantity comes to -2.47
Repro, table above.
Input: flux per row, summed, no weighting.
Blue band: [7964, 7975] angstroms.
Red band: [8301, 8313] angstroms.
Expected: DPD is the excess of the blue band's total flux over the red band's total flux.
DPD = -0.48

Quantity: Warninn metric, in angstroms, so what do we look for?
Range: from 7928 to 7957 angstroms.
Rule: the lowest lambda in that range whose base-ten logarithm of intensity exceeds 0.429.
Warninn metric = 7929.41 angstroms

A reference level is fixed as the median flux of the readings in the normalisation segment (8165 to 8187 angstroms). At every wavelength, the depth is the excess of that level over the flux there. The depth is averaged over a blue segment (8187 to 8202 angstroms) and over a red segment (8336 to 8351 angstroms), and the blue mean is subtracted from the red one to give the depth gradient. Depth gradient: -0.24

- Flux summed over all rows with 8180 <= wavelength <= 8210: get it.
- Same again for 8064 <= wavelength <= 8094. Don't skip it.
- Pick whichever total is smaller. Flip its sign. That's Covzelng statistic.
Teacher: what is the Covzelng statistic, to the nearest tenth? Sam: -20.2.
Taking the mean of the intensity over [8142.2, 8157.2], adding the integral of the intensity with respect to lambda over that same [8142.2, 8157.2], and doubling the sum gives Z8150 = 85.2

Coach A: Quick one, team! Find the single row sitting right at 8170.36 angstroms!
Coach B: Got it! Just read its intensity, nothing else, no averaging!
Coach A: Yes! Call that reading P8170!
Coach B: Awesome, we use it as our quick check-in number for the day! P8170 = 2.725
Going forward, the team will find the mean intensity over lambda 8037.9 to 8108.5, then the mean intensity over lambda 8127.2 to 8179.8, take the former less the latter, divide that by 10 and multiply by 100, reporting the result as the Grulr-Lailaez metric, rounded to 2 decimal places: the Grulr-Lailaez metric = -0.55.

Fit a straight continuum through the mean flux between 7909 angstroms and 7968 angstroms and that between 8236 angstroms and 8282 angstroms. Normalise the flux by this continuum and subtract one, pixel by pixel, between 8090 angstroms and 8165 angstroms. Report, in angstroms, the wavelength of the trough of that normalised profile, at 8125.33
